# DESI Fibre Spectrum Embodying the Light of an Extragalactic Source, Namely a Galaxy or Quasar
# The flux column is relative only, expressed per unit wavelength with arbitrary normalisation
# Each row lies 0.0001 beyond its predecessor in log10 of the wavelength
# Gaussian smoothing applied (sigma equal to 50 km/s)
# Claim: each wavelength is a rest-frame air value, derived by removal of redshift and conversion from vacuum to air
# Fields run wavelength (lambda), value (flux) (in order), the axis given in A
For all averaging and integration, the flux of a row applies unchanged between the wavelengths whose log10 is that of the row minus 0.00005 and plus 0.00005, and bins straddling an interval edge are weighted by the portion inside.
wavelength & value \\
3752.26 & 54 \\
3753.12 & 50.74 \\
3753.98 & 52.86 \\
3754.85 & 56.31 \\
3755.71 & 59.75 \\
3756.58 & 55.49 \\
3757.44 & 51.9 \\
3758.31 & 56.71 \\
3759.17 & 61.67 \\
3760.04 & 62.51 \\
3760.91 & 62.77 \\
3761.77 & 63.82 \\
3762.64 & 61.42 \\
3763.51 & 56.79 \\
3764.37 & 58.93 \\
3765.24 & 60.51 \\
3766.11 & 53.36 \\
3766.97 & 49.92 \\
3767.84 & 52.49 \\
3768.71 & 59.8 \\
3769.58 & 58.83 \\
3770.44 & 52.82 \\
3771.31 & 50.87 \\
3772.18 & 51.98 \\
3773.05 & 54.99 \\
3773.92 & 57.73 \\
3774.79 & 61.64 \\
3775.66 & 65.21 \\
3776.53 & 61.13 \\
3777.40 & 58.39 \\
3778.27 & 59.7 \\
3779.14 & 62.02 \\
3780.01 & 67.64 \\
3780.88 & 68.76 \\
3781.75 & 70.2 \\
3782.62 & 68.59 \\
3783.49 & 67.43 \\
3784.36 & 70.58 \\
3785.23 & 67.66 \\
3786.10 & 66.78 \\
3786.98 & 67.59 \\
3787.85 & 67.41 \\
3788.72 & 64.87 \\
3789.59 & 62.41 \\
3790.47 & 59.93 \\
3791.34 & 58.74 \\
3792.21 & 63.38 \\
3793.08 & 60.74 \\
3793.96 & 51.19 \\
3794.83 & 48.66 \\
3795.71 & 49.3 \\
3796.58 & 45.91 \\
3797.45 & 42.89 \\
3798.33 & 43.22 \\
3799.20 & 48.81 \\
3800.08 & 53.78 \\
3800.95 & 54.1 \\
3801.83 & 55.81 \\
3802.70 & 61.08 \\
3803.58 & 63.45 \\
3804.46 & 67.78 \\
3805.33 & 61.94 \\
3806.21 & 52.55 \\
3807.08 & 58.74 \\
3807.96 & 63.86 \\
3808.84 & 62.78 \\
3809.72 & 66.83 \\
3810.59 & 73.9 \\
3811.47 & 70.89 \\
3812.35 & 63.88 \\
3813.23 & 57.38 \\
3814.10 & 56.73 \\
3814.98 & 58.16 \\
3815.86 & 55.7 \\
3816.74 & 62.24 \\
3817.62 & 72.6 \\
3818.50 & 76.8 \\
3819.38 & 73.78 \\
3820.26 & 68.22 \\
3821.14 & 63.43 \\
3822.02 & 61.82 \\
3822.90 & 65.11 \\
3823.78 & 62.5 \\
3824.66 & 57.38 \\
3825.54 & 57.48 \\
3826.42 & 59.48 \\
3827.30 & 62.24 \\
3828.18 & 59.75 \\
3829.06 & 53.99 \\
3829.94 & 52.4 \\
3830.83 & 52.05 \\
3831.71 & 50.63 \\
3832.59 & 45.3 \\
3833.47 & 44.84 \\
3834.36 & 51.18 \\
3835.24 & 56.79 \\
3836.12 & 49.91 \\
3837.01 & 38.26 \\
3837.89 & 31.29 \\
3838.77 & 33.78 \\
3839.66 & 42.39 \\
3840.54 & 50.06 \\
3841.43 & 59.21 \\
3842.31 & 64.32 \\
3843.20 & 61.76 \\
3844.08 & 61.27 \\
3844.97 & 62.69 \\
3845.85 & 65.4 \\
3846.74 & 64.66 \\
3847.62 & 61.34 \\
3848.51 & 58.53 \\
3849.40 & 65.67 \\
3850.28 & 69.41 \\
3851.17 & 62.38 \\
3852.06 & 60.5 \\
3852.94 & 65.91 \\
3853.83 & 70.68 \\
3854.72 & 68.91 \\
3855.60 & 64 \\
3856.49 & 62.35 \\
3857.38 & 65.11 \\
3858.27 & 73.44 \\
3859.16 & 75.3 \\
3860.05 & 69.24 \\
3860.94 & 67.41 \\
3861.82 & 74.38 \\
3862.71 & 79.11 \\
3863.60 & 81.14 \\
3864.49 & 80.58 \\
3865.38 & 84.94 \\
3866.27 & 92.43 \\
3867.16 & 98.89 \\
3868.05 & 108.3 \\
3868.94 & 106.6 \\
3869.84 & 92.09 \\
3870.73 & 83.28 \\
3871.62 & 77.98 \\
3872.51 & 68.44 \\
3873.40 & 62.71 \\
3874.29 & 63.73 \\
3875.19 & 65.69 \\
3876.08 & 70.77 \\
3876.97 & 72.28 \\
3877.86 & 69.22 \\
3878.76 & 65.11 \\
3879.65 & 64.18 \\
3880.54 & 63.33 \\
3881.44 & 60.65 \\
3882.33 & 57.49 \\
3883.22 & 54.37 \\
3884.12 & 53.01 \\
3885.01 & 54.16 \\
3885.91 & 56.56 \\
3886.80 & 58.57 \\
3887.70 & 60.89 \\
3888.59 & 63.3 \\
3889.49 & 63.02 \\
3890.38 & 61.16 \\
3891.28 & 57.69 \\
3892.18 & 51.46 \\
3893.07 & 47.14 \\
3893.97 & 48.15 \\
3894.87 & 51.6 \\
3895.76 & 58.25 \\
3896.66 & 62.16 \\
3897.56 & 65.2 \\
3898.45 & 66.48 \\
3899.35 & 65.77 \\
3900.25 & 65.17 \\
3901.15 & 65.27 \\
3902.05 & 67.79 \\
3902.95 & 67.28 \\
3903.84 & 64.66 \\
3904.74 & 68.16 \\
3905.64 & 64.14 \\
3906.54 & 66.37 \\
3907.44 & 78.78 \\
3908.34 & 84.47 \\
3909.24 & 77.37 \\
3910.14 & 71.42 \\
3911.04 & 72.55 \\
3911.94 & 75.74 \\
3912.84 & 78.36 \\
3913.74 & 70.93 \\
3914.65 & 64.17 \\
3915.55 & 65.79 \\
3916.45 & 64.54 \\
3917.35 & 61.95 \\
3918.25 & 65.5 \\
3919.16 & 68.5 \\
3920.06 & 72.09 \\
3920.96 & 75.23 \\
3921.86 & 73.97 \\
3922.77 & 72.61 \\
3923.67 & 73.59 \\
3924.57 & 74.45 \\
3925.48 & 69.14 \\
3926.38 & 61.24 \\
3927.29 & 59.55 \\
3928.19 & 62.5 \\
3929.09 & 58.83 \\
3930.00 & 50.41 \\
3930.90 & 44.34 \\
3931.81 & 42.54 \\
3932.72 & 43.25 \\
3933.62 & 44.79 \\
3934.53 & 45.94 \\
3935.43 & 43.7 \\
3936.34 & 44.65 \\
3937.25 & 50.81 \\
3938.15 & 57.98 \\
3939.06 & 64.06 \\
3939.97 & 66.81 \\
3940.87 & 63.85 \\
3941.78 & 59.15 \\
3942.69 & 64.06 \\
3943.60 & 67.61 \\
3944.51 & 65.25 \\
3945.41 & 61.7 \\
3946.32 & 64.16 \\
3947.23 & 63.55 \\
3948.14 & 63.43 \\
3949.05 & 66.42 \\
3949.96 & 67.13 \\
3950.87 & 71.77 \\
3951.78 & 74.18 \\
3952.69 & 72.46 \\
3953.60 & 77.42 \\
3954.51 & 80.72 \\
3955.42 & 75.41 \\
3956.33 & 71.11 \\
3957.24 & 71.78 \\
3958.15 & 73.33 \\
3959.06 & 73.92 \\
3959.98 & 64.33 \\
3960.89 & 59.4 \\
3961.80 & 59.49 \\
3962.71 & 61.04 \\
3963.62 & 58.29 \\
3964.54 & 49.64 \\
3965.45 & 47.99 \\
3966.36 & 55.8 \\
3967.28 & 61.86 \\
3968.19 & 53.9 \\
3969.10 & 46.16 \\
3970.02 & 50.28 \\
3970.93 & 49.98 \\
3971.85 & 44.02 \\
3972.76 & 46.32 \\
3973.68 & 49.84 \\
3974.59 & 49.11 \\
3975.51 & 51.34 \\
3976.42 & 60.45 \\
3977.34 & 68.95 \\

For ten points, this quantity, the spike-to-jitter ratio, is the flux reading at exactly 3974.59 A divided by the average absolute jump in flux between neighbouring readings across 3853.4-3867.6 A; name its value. 11.9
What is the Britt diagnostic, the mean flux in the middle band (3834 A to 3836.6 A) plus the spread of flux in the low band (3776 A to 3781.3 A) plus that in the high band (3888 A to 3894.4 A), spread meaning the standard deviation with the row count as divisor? 63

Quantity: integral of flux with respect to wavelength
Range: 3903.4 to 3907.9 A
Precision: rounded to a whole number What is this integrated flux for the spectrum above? 308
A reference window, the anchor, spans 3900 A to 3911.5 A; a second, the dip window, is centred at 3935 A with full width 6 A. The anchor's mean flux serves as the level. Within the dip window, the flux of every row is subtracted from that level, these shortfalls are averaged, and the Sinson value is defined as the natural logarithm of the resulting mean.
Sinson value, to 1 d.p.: 3.2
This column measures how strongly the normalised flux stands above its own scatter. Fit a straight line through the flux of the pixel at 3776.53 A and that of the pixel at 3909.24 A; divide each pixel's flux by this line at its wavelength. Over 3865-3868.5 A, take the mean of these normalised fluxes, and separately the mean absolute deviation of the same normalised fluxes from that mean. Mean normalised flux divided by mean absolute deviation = 13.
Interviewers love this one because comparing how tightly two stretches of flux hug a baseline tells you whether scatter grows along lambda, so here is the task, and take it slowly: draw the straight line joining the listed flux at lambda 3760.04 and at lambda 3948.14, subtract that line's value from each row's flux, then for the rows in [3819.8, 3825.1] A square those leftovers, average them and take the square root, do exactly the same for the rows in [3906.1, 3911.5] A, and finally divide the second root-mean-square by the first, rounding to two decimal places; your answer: 4.01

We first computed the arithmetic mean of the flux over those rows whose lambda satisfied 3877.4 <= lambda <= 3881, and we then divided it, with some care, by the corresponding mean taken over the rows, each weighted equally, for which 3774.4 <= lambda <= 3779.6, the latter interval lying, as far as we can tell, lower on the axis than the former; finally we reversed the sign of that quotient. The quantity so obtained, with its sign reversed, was -1.07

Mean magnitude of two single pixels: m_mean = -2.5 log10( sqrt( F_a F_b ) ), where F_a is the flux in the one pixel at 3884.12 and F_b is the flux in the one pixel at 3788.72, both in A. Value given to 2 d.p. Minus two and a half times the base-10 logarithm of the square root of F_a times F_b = -4.42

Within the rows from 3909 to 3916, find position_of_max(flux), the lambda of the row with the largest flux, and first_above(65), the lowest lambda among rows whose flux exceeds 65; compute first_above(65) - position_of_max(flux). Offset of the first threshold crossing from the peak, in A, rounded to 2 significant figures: -3.6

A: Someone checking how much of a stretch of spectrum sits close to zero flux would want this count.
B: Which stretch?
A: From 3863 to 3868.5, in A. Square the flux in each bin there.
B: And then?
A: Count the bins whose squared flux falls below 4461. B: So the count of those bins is 0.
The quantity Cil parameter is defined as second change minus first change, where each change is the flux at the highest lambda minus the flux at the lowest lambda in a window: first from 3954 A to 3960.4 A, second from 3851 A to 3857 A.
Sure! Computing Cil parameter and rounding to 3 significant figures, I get 16.4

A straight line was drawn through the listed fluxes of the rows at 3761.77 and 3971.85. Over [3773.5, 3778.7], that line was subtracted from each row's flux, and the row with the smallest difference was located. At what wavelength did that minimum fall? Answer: 3773.92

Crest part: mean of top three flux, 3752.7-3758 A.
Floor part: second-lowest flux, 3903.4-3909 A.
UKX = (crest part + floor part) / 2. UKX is 61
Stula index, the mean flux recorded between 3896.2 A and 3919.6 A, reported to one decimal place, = 68.8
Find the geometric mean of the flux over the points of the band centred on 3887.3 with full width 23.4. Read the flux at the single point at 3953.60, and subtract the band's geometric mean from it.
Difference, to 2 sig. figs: 18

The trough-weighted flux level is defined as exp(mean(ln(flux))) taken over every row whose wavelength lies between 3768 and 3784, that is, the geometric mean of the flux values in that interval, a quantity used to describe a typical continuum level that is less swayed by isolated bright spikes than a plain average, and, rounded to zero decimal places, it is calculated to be 61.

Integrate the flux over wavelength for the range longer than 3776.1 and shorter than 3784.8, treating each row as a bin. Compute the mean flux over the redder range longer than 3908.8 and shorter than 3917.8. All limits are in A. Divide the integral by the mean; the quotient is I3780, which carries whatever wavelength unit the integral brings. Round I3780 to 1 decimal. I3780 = 8.1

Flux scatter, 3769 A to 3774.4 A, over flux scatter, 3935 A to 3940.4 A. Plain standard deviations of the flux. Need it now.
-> 0.33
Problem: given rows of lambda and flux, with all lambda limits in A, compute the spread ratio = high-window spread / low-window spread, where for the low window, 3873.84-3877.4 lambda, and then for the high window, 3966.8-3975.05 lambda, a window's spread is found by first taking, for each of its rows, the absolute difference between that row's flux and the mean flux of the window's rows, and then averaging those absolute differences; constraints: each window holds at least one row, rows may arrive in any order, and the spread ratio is 1.0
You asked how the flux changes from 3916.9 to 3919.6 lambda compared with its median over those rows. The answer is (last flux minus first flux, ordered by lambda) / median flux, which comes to 0.10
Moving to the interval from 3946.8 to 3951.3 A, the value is 0.12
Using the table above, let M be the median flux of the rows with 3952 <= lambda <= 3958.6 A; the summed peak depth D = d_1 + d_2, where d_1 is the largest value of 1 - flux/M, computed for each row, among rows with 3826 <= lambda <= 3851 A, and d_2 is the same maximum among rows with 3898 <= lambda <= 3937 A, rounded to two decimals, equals 0.99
